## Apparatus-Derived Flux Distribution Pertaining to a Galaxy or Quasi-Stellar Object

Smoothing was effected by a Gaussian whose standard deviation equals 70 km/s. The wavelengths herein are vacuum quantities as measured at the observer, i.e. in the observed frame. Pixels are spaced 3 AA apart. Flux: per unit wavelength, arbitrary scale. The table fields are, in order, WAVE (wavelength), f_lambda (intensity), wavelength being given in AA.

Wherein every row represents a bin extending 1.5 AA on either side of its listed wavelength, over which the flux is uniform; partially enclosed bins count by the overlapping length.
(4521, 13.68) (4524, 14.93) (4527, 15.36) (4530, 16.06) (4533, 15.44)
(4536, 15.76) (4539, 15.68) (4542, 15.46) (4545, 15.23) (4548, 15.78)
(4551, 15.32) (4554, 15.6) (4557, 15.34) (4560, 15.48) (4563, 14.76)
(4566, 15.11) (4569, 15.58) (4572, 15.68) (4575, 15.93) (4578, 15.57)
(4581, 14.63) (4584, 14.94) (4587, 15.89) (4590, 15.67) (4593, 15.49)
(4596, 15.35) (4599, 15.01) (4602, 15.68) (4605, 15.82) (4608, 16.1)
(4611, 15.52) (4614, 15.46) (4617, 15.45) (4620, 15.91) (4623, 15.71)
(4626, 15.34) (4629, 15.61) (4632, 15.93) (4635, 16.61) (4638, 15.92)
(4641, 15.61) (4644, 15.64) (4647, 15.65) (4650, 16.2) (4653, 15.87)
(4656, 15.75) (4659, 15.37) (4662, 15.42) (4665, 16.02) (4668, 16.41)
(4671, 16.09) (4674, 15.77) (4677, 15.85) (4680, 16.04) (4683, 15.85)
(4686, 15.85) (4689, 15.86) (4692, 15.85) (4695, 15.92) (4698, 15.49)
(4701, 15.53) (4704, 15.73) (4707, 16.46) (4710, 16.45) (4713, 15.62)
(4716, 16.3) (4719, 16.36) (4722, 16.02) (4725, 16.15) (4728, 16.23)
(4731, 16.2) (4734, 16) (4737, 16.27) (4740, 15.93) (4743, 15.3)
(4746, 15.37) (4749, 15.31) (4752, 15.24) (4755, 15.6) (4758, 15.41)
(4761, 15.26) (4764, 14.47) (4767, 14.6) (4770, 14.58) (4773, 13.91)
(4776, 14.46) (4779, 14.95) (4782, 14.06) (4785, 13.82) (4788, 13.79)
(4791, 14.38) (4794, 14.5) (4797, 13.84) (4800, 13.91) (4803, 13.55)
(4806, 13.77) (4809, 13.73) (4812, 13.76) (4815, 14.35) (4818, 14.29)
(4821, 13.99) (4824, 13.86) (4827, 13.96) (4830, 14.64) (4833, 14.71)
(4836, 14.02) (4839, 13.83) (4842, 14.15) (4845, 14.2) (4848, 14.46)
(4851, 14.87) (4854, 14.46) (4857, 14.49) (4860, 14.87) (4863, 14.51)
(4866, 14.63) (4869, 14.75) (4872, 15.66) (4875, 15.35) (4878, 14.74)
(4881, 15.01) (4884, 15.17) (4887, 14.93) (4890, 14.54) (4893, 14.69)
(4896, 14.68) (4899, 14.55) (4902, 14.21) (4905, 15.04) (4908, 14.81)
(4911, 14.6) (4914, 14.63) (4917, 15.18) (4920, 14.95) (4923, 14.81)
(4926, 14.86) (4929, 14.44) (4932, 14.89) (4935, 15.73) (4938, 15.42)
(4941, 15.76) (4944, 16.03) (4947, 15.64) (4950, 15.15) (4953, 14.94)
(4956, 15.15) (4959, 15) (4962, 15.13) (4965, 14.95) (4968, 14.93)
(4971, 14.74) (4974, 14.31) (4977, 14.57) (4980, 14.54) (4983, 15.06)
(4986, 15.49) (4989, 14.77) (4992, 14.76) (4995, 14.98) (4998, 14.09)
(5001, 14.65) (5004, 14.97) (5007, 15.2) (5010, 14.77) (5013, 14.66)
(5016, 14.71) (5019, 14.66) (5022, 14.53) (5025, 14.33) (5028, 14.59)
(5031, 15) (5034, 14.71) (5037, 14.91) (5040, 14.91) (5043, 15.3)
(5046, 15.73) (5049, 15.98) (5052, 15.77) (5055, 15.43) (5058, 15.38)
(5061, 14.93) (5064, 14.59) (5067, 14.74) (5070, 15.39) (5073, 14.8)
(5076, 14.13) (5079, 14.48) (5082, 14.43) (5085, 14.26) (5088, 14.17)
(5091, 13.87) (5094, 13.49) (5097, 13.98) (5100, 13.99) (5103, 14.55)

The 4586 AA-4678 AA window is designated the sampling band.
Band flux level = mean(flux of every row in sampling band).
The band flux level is 15.7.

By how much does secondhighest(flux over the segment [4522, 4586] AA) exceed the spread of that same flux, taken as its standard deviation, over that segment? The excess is 15.6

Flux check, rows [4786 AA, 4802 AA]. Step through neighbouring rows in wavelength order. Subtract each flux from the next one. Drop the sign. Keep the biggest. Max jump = 0.66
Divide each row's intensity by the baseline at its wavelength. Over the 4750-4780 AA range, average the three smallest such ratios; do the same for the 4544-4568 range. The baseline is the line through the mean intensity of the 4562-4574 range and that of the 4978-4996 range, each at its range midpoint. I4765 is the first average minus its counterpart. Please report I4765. -0.04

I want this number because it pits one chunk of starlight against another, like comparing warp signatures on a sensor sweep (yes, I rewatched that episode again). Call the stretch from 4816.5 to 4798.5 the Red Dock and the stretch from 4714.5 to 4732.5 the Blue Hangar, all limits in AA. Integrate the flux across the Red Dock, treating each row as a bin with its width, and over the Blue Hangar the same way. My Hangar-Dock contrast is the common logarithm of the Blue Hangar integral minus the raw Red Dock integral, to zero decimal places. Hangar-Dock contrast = -247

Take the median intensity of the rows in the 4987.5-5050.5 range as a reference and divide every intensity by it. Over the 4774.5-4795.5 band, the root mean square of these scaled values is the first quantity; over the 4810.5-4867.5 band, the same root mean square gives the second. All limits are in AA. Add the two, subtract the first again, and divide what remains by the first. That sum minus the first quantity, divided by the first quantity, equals 1.00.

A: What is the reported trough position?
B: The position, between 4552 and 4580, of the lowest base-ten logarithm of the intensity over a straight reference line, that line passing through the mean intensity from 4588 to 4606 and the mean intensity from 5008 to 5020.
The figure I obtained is 4563 AA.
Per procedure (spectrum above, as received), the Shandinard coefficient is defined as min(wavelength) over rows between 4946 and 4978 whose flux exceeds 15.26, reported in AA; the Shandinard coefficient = 4947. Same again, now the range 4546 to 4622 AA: 4548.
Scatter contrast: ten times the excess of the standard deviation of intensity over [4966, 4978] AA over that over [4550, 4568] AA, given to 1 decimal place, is -0.4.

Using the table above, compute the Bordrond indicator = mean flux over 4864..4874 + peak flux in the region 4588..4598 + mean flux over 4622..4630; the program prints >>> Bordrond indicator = 46.2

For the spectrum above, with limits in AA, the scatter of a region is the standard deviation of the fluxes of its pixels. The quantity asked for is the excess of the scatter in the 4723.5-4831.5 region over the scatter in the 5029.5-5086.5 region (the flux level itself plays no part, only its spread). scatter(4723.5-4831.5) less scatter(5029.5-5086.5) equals 0.34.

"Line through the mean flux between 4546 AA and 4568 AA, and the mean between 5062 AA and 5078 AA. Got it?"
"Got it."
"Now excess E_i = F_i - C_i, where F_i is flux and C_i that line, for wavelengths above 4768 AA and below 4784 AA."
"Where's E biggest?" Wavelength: 4779 AA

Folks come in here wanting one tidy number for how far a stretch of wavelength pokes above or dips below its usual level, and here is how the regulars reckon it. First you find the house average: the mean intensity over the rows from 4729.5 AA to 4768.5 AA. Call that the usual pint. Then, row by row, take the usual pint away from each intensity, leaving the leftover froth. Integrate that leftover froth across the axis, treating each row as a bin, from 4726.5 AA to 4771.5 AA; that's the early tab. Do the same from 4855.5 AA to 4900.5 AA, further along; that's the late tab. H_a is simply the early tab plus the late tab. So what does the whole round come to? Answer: -28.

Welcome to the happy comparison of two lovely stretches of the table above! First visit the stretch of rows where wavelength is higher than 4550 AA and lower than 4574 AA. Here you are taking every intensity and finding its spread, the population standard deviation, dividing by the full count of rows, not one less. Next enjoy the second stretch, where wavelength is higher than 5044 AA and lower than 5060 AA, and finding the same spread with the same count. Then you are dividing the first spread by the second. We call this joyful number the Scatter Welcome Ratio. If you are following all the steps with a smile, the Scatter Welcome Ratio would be 1.3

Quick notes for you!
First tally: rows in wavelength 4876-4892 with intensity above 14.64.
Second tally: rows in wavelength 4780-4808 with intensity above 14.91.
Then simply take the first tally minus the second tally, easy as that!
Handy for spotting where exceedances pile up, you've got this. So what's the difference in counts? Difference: 4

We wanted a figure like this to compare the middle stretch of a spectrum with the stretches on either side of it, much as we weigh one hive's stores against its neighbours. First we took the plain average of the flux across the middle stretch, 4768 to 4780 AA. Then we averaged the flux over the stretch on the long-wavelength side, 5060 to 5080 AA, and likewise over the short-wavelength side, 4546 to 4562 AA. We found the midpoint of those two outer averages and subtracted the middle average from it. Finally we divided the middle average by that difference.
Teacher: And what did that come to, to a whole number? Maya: 23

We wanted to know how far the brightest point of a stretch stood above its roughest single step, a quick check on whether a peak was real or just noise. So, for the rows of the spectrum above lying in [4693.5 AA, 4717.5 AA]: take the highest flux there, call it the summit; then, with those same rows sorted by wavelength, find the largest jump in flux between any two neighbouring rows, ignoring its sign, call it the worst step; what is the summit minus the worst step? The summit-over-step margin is 15.6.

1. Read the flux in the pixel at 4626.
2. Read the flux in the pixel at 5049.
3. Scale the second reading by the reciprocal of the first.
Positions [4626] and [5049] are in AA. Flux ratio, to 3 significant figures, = 1.04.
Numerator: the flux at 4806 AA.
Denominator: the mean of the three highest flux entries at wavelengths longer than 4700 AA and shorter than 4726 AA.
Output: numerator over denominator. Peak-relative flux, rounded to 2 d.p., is 0.84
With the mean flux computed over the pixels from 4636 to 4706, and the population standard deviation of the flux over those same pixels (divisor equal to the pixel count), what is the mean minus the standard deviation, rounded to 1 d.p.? 15.6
